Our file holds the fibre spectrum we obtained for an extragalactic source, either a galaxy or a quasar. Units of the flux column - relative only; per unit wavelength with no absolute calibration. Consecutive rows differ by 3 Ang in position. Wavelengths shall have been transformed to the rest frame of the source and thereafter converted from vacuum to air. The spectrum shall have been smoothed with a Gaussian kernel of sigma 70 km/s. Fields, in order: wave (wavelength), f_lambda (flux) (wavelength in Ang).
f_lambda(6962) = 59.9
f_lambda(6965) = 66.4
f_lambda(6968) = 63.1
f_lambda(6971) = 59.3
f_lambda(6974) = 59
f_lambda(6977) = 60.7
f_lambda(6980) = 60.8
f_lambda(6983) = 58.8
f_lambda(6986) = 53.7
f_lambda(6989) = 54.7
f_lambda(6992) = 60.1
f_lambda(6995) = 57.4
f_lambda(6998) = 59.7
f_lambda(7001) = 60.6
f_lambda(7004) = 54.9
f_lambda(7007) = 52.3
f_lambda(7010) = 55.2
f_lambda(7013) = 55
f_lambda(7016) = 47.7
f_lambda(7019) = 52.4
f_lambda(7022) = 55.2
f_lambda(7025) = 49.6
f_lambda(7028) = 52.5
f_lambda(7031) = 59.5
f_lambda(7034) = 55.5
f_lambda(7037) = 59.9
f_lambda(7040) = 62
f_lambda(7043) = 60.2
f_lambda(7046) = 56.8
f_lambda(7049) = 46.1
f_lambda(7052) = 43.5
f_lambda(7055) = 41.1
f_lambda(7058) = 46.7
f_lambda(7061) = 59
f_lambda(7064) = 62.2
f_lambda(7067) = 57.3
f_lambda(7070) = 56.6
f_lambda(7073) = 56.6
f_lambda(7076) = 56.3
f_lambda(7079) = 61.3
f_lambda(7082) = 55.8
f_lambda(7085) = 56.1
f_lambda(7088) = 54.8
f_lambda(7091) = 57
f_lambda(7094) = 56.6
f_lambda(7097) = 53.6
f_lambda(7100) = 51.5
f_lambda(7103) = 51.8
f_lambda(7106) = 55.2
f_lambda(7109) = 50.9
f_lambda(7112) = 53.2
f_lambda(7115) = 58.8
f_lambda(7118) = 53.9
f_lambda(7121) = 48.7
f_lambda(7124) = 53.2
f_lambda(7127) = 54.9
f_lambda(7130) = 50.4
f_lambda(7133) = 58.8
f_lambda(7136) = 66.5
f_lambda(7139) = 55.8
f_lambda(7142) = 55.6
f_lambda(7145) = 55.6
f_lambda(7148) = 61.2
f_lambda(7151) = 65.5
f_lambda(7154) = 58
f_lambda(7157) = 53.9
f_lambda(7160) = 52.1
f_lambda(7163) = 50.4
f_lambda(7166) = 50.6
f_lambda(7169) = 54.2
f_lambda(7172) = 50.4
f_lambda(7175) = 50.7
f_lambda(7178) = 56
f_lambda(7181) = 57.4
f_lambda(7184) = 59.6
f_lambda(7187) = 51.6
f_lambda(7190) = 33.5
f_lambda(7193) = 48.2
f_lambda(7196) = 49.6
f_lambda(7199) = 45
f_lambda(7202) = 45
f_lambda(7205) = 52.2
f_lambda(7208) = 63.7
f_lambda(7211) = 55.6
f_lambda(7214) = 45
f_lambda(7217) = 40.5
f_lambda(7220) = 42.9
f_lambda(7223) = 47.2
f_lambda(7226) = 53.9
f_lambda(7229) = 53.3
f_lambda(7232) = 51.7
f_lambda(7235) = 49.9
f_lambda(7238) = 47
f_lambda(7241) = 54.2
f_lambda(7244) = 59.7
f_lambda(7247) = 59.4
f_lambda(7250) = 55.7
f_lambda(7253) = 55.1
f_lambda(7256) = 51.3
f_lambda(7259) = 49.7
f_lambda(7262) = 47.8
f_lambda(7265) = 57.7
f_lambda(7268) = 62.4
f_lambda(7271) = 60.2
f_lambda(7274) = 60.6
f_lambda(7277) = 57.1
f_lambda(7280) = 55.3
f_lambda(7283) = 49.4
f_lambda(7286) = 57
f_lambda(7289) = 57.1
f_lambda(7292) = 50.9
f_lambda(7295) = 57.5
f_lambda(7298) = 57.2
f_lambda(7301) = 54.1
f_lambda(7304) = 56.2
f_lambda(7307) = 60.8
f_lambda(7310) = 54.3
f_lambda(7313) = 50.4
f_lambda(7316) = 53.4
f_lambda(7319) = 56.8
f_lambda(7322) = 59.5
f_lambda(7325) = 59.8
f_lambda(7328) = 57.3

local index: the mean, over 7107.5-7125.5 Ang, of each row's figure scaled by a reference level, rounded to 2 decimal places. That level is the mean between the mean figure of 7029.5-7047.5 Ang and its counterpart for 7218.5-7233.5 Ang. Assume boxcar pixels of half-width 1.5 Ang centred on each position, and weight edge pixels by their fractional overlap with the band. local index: 0.98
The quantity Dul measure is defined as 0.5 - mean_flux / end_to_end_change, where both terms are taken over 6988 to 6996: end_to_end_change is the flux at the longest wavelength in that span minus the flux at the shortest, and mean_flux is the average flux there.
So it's -21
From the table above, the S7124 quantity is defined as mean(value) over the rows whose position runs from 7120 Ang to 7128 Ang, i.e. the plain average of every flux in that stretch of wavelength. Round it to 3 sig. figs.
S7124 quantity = 52.3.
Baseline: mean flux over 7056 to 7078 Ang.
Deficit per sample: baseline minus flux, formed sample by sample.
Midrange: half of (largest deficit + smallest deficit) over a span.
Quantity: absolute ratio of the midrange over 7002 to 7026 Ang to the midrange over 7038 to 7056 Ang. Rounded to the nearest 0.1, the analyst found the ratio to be 1.0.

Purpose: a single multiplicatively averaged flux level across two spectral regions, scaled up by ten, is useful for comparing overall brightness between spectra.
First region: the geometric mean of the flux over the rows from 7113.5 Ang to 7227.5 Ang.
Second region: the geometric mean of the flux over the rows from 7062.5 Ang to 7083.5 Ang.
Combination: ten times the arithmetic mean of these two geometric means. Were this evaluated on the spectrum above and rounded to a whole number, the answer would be 552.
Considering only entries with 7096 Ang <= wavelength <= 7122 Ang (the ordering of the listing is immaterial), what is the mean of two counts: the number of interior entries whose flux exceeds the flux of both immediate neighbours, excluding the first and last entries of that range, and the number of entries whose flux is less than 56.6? 5.0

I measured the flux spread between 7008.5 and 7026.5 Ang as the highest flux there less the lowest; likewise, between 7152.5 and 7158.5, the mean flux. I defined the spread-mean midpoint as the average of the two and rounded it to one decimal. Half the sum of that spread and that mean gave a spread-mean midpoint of 31.7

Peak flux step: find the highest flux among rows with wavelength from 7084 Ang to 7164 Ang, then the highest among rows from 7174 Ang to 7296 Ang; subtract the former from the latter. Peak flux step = -2.8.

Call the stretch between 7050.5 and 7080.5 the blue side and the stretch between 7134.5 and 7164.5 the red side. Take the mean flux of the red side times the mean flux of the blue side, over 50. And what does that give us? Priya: 62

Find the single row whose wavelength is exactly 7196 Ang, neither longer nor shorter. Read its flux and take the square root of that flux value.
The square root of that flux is 7.0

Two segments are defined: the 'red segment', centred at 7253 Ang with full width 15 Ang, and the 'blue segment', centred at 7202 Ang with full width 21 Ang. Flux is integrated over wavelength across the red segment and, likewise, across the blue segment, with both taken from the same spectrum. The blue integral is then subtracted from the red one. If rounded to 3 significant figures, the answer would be -264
